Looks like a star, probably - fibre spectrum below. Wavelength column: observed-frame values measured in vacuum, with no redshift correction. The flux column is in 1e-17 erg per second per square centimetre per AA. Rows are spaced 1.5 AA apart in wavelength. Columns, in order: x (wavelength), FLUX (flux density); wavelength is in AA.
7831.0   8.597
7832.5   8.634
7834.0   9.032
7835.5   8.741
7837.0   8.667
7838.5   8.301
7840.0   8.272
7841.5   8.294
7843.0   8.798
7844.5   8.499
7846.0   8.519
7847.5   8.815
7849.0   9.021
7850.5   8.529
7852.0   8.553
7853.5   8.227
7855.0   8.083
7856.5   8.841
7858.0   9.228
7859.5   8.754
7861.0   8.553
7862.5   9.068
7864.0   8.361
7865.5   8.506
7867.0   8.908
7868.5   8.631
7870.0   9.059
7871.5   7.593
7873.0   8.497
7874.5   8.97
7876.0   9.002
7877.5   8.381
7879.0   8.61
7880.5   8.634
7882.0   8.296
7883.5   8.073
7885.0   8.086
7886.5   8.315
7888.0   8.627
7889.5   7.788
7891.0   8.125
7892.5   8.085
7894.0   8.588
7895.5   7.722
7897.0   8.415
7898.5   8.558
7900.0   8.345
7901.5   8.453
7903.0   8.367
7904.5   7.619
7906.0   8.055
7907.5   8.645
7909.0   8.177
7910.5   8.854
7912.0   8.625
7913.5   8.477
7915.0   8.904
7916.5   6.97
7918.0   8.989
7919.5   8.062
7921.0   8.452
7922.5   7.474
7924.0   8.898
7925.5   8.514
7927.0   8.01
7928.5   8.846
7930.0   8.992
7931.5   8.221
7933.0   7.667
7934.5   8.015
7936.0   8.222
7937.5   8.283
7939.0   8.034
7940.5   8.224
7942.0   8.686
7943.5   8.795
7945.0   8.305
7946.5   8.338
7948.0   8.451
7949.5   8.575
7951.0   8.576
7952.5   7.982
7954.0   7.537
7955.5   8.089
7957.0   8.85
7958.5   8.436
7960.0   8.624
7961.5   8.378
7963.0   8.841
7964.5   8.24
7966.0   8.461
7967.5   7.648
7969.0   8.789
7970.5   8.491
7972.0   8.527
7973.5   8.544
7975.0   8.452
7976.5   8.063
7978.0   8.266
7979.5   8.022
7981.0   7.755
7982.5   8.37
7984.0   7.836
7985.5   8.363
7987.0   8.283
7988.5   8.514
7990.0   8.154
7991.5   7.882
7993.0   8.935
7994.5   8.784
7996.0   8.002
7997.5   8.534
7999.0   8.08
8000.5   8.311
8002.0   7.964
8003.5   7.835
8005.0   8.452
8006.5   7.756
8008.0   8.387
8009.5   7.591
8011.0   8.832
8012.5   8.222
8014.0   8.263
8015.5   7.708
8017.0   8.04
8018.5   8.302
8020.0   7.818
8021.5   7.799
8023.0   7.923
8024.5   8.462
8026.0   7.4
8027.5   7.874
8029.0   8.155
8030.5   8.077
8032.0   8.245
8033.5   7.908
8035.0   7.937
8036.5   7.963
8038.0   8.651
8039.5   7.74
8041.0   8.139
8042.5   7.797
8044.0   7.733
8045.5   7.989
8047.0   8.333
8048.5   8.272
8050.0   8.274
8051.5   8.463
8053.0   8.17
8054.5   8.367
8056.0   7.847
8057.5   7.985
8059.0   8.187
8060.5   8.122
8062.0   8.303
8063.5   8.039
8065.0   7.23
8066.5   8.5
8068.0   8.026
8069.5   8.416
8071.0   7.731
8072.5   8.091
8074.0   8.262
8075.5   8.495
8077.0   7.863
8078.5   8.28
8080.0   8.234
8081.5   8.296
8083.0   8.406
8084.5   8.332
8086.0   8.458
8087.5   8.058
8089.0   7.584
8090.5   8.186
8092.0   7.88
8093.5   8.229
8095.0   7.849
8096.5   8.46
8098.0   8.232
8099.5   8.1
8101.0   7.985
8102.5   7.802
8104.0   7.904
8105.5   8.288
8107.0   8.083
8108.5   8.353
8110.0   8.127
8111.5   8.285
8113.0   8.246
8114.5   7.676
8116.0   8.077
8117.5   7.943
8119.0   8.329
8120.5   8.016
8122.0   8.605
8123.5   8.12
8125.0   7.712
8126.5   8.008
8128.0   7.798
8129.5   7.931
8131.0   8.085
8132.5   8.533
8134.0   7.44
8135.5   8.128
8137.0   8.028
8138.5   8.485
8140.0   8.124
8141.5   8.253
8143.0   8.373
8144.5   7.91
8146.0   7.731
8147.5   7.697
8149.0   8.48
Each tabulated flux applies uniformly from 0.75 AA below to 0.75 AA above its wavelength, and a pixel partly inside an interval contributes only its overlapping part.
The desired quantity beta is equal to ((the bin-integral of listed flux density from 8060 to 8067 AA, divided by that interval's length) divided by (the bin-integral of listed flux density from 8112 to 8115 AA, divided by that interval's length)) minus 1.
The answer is 0.00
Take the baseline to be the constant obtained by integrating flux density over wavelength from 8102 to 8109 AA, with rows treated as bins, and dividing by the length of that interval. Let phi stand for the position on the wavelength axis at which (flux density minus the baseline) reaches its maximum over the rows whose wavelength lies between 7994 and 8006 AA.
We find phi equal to 7994.5 AA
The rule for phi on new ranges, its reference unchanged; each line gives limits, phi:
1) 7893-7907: 7894.0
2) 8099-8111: 8108.5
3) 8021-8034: 8024.5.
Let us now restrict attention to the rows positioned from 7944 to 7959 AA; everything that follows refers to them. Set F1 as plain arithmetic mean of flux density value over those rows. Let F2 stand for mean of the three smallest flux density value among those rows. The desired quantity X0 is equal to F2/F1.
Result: 0.947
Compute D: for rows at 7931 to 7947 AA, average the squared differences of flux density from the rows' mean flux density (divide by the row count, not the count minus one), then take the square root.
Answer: 0.29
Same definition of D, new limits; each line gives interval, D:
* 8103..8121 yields 0.20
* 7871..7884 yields 0.41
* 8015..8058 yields 0.27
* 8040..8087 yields 0.28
